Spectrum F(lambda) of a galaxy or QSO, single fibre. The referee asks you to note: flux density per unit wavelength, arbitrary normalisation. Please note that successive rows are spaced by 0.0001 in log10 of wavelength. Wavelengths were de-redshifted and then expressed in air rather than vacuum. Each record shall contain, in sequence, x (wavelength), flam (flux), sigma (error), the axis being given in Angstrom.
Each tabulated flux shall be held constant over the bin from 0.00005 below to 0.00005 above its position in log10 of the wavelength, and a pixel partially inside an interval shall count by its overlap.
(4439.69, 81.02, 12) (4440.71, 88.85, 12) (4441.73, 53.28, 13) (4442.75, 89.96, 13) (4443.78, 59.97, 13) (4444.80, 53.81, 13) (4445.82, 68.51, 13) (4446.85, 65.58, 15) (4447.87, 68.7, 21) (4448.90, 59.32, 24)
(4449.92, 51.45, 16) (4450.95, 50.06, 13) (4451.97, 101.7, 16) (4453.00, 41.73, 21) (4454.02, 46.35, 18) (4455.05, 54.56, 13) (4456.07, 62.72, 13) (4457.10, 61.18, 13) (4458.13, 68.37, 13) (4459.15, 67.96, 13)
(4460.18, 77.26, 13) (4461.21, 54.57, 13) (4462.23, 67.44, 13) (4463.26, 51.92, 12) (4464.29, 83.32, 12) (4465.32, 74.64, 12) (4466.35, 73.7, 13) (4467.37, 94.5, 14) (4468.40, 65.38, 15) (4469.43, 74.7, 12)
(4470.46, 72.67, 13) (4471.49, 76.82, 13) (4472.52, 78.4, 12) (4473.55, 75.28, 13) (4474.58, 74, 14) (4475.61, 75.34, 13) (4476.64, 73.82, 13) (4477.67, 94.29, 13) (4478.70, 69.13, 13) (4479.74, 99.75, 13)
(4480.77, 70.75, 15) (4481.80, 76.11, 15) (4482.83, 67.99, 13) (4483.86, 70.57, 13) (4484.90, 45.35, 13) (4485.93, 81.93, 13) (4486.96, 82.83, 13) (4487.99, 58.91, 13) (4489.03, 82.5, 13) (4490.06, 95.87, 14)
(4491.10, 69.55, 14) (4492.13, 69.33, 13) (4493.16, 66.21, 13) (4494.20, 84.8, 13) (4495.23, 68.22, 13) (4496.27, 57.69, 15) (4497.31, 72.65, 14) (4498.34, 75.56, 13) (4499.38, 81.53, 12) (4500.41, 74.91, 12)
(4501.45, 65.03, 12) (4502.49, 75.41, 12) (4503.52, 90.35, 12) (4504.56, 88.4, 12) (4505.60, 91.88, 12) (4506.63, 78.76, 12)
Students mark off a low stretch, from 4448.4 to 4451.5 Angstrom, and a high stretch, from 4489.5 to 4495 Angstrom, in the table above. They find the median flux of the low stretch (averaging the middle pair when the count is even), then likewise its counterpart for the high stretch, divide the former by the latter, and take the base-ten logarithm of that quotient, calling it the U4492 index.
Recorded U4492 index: -0.13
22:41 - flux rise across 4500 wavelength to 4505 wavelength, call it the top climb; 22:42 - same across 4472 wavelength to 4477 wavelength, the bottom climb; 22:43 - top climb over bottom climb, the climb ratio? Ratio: -2.9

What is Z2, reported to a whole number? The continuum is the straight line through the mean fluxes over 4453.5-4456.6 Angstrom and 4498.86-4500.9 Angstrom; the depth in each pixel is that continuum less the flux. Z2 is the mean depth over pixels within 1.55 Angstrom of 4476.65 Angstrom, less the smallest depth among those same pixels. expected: 13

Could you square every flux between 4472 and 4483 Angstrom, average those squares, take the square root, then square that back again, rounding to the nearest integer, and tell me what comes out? 6132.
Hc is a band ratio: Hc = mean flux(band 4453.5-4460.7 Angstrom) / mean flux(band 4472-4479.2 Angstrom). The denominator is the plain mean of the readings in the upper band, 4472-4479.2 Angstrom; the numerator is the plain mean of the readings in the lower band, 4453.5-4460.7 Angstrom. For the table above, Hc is 0.81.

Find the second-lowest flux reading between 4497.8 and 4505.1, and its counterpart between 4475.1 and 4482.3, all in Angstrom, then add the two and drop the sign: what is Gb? 146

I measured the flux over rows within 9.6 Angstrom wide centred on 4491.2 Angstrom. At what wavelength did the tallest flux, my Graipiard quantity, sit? 4490.06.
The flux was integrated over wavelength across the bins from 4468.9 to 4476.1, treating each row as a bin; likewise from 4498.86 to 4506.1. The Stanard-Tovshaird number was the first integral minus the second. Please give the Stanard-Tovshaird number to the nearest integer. -45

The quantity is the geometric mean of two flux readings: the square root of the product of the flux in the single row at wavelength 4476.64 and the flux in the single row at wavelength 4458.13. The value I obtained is 71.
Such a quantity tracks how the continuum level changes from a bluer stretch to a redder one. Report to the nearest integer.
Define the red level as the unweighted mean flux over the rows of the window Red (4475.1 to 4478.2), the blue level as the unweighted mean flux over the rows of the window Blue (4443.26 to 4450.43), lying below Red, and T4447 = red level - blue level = 20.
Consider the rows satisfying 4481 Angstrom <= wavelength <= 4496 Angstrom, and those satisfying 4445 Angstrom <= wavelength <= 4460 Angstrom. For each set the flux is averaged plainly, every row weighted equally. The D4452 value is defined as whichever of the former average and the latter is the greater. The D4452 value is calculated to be 73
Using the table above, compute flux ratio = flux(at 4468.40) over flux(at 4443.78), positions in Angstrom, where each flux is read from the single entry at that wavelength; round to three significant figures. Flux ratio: 1.09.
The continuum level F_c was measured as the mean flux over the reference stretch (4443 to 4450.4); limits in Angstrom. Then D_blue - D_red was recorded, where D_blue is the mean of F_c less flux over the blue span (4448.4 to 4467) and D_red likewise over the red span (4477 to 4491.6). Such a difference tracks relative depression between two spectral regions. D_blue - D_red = 12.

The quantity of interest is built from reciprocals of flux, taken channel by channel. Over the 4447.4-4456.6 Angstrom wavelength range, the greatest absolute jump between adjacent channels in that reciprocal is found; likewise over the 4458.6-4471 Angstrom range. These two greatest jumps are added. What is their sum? 0.0214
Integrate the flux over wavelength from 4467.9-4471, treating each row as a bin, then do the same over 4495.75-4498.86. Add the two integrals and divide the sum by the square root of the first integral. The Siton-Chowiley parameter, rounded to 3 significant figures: 29.2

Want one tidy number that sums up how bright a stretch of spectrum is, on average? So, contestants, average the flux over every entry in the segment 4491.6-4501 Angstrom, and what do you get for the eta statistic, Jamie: 72.3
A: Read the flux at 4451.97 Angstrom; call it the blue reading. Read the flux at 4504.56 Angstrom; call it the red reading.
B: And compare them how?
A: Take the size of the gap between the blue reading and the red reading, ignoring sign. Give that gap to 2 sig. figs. 13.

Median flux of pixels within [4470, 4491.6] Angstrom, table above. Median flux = 75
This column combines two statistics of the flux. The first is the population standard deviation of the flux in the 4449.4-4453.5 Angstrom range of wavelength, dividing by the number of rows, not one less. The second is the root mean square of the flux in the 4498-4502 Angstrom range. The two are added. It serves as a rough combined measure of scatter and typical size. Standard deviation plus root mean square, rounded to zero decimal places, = 98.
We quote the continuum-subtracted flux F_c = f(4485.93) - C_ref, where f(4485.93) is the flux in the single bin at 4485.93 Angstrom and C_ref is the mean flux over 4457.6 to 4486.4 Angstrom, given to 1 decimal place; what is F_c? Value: 8.5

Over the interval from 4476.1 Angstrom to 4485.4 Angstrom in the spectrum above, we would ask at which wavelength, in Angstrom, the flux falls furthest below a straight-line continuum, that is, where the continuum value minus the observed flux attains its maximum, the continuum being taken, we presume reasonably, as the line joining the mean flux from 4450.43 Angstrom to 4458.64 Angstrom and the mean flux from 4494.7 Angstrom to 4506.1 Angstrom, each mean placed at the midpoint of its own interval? 4484.90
